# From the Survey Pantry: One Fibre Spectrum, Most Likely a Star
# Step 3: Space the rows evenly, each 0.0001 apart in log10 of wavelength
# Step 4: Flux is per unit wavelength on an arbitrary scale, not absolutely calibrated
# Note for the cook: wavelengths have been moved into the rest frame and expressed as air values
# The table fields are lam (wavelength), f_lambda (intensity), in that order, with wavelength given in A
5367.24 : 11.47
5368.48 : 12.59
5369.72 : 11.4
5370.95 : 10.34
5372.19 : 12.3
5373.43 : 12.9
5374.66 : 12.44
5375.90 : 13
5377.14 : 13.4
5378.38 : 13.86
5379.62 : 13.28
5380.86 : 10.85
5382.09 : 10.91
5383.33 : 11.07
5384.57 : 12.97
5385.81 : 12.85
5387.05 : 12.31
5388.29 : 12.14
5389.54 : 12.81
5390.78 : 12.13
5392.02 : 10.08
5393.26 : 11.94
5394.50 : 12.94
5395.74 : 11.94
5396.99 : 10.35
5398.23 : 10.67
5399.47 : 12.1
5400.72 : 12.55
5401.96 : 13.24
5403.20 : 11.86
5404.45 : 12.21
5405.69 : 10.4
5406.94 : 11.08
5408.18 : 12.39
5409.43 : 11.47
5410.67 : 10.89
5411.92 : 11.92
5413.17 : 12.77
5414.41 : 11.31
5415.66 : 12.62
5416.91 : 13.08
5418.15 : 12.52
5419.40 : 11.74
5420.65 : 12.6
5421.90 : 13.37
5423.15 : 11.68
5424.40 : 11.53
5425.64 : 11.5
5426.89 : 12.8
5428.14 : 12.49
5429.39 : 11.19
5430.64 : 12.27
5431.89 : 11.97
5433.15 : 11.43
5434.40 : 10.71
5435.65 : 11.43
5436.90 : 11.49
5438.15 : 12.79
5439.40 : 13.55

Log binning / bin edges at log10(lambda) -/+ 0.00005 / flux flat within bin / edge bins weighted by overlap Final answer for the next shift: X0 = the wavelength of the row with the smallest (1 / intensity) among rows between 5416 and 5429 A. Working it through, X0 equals 5421.90 A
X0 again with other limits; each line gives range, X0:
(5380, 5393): 5384.57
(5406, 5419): 5416.91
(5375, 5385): 5378.38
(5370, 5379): 5378.38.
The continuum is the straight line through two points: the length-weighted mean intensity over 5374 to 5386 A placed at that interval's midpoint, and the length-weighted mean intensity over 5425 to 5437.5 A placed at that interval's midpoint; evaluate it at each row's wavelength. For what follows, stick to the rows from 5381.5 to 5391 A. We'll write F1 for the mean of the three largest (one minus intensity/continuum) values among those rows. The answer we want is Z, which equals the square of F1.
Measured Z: 0.007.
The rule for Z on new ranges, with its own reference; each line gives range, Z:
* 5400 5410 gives 0.008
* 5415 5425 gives 0.000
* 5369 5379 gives 0.010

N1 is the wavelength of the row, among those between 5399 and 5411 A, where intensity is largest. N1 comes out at 5401.96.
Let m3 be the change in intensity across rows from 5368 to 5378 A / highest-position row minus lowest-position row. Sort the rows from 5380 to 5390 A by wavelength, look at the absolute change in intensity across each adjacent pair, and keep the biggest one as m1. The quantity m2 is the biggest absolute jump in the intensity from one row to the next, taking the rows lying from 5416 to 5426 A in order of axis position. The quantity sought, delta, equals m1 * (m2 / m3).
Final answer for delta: 4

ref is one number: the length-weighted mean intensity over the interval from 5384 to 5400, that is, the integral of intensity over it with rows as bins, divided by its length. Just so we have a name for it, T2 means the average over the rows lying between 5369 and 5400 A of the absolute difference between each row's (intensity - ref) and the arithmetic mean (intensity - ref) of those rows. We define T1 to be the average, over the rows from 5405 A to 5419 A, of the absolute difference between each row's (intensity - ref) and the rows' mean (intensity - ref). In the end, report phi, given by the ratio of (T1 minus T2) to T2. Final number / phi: -0.13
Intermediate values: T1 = 0.75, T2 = 0.87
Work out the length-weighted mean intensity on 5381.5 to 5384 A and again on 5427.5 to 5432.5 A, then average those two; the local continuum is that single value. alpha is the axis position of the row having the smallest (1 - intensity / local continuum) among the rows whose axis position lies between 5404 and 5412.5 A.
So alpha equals 5408.18 A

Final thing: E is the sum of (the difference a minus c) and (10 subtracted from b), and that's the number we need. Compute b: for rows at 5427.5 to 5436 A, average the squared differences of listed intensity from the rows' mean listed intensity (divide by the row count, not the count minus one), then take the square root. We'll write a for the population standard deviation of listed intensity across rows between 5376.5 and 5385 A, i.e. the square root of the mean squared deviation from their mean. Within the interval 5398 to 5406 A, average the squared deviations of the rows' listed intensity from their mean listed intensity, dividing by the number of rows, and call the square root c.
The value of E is -9.1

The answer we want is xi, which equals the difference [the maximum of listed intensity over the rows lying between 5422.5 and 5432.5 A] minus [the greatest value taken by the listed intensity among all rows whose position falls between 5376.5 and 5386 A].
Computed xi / -1.06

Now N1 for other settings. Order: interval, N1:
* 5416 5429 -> 5421.90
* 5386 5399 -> 5394.50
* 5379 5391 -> 5379.62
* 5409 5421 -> 5416.91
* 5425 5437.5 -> 5426.89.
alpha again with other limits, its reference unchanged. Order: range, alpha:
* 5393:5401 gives 5394.50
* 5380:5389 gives 5384.57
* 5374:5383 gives 5378.38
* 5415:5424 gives 5421.90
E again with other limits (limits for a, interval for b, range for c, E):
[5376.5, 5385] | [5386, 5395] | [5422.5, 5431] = -8.4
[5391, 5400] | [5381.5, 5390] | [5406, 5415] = -8.9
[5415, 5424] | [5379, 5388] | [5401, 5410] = -9.3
